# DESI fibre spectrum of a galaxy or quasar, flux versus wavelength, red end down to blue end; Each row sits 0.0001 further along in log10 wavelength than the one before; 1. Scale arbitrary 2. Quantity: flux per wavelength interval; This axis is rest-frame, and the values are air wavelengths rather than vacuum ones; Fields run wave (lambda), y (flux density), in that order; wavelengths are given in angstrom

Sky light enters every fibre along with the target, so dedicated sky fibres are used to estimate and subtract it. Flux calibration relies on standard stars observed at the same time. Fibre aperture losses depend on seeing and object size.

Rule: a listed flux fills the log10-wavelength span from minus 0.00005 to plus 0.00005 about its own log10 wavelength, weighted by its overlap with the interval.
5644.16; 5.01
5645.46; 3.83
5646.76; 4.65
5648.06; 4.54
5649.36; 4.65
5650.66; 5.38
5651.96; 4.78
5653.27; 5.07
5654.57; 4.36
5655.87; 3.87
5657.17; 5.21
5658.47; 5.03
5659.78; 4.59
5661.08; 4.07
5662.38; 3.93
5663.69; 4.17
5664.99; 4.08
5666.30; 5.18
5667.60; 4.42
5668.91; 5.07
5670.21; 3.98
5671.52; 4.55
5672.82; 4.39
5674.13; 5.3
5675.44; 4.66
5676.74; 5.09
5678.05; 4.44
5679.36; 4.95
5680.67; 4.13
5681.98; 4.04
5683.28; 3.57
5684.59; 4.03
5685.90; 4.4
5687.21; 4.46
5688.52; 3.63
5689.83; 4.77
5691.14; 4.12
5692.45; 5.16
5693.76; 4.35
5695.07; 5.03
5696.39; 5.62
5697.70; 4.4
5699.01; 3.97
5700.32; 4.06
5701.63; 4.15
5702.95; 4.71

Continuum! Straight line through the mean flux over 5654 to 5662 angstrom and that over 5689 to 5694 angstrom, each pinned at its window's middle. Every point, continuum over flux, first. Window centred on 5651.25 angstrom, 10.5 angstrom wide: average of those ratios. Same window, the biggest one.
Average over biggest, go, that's 0.84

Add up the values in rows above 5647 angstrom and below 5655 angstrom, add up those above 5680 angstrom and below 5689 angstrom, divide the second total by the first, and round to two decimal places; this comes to 0.98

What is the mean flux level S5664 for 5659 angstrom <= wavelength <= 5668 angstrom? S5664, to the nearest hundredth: 4.35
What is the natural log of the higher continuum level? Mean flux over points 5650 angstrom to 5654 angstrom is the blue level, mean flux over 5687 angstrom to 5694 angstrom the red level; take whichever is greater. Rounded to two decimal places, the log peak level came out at 1.62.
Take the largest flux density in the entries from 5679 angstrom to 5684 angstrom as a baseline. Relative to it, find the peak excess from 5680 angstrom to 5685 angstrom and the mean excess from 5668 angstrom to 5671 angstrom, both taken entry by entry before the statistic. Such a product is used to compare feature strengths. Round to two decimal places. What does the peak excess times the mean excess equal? 0.35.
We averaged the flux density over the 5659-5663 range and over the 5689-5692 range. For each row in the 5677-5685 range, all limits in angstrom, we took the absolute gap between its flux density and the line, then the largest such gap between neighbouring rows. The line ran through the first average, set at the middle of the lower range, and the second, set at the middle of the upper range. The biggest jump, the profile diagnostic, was 0.50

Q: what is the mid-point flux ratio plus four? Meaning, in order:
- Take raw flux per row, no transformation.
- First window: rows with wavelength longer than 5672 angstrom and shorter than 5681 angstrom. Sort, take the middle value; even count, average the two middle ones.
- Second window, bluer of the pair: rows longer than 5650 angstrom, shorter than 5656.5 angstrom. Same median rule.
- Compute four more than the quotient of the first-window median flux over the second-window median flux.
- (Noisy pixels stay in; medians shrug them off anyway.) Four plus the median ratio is 4.97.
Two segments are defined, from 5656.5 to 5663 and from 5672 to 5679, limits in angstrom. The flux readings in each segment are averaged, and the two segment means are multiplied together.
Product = 21.8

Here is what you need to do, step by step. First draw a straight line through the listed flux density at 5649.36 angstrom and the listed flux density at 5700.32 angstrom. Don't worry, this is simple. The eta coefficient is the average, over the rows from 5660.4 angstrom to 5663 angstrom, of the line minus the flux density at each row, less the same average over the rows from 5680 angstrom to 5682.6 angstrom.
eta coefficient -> 0.31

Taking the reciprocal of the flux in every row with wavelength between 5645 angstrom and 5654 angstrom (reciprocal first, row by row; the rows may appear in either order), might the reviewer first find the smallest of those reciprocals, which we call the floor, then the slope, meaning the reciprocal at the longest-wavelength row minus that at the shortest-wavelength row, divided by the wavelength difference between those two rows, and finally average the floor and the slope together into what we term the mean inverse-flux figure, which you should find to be 0.089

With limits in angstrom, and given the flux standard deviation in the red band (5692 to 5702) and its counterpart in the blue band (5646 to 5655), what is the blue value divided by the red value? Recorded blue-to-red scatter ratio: 0.57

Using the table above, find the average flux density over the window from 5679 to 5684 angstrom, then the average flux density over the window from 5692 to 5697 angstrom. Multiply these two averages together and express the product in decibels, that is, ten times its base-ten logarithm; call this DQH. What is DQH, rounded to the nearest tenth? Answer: 13.2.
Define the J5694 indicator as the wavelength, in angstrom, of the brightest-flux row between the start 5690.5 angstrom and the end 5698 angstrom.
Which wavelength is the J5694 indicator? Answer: 5696.39 angstrom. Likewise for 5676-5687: 5676.74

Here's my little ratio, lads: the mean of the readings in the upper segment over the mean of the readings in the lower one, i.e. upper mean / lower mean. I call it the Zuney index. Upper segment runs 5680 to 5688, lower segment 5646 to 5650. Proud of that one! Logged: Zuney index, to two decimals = 0.89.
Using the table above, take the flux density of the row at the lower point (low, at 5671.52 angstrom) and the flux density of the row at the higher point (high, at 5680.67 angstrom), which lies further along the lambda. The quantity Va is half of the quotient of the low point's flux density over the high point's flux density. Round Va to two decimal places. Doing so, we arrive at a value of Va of 0.55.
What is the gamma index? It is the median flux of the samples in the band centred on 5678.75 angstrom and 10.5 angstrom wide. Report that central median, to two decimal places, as 4.55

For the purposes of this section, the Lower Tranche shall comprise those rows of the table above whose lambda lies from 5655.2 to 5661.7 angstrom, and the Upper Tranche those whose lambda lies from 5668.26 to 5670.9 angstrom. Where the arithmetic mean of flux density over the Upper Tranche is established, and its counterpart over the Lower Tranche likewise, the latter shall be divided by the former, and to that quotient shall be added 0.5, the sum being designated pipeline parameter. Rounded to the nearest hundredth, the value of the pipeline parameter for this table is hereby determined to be 1.51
